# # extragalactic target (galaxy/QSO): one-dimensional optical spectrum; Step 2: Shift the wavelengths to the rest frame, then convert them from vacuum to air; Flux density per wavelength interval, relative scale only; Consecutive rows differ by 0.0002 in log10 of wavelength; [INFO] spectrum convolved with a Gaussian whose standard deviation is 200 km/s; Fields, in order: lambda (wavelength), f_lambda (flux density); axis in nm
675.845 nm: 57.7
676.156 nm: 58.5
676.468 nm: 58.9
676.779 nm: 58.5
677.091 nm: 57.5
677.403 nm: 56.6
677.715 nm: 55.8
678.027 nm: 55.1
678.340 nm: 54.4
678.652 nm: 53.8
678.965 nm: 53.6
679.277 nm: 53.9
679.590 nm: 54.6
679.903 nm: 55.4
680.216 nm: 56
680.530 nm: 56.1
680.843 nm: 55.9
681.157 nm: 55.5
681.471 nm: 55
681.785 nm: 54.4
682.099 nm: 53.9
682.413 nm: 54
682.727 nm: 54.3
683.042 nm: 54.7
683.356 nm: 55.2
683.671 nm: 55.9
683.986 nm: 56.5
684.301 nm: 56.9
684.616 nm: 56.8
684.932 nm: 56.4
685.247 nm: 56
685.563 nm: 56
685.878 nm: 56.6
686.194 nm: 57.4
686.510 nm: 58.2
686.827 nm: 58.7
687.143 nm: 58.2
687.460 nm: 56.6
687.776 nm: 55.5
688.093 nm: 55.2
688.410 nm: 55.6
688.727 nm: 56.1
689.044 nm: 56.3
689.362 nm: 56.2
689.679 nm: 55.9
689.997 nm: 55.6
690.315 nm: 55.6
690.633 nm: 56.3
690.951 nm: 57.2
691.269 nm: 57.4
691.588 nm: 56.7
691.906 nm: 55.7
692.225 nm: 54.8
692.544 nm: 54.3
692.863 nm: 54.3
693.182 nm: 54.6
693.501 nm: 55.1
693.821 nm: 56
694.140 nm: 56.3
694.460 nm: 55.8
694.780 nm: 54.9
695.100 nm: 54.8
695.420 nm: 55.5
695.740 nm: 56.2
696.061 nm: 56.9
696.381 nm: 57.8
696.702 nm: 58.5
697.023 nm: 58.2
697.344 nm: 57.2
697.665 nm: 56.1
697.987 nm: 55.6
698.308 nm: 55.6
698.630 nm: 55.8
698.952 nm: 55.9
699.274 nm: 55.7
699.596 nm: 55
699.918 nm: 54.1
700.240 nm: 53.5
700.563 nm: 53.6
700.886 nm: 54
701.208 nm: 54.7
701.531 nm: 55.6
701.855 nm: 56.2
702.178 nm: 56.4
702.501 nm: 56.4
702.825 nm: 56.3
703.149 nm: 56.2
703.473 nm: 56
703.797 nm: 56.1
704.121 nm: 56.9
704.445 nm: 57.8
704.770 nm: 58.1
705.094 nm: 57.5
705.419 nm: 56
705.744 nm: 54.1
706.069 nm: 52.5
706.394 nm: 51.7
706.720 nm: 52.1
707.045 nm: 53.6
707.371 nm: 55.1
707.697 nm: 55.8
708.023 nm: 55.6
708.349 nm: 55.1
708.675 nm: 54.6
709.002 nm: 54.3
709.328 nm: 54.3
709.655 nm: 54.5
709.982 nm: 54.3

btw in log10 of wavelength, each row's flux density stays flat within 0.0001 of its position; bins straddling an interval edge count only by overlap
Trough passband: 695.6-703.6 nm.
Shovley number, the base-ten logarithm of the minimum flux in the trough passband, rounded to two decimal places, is 1.73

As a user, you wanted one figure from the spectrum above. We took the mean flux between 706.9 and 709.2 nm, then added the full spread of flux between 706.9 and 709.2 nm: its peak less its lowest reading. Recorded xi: 57.1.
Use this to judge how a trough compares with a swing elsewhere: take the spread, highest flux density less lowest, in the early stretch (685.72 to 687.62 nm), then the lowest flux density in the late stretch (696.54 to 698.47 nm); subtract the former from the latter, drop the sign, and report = 53.5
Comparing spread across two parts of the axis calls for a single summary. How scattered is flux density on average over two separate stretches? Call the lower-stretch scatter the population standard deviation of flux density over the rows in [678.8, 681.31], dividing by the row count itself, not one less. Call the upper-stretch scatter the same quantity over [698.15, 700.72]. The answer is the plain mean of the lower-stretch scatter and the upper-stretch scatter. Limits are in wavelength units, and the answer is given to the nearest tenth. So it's 0.9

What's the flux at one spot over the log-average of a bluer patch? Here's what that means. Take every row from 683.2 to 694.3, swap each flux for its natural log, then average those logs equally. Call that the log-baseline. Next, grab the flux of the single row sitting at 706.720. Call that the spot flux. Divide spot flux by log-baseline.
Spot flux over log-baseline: 12.93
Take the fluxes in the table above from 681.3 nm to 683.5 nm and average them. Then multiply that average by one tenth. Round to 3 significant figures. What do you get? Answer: 5.45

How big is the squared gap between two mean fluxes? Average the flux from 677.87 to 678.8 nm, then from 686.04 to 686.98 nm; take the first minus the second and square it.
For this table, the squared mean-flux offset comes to 13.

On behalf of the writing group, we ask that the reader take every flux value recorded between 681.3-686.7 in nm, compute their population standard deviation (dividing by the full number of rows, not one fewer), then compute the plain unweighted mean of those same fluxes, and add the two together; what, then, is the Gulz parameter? 57.0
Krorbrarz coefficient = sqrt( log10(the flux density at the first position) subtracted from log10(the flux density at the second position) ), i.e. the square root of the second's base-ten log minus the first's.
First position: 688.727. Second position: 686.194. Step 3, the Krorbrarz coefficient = 0.100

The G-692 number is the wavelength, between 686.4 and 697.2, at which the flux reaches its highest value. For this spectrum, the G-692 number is 686.827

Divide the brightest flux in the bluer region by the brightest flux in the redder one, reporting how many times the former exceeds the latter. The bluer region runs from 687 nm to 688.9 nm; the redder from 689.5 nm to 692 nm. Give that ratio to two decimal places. 1.01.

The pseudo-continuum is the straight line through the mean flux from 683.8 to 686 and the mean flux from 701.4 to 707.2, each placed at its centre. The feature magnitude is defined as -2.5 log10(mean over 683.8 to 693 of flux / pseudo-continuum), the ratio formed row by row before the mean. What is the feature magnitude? 0.000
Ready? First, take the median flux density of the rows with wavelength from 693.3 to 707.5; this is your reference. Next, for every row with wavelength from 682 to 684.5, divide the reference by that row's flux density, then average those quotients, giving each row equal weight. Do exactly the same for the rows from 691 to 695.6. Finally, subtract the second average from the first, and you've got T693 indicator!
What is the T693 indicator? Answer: 0.005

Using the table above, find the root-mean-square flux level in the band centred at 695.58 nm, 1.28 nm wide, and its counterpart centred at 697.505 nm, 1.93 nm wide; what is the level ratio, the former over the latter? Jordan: 0.982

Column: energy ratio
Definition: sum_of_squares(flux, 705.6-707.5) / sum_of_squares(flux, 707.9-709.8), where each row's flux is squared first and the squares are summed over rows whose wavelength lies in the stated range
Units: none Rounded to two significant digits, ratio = 0.94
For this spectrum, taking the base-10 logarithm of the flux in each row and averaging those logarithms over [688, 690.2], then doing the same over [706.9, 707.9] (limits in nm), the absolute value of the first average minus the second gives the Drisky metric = 0.008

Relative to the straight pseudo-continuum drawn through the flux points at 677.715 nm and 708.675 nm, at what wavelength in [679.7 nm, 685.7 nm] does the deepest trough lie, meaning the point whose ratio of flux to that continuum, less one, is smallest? 682.099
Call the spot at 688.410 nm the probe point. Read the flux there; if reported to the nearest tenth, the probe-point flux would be 55.6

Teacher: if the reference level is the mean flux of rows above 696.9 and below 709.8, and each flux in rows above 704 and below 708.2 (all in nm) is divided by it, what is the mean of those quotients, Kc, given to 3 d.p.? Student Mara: 0.996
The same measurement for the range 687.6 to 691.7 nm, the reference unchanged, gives 1.014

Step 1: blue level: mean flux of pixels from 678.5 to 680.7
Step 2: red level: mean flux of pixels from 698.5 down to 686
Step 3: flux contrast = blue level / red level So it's 0.97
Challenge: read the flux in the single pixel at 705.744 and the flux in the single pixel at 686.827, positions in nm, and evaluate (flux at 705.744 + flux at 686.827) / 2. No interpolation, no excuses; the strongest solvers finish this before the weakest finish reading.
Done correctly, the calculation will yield 56.4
